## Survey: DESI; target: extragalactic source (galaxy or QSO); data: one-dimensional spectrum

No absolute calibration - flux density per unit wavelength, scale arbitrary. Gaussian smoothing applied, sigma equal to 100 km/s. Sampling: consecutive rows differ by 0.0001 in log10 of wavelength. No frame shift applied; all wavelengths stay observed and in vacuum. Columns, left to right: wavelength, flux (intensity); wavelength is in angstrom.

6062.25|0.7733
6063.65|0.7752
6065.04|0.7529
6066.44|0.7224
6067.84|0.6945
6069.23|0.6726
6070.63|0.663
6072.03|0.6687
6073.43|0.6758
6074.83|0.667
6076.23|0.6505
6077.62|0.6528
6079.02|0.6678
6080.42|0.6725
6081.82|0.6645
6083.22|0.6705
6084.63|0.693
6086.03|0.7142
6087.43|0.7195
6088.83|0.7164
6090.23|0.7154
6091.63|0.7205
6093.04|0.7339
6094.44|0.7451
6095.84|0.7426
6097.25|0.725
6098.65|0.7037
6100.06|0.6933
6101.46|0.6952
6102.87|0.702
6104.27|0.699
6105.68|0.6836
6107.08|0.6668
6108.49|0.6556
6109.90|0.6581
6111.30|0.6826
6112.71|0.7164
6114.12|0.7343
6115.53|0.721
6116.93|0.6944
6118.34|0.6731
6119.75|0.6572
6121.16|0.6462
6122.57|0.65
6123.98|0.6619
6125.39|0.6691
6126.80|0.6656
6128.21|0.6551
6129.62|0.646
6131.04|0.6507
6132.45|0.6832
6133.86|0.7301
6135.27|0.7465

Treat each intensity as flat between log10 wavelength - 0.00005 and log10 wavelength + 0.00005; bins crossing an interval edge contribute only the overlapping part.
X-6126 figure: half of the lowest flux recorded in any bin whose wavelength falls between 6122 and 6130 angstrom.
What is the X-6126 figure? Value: 0.323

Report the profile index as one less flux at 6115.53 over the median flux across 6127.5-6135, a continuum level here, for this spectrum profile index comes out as -0.10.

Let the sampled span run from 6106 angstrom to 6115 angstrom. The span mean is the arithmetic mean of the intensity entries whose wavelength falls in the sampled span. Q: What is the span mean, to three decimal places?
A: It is 0.686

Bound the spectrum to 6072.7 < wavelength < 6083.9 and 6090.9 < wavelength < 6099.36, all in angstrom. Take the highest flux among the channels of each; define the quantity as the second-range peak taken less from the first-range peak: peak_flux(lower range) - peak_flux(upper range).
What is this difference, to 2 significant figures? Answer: -0.069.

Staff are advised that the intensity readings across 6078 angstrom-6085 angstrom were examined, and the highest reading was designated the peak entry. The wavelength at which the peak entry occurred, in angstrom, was 6084.63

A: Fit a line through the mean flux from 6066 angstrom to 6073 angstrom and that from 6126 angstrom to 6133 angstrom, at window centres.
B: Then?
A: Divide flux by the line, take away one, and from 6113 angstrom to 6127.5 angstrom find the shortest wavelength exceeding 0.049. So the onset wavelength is 6114.12 angstrom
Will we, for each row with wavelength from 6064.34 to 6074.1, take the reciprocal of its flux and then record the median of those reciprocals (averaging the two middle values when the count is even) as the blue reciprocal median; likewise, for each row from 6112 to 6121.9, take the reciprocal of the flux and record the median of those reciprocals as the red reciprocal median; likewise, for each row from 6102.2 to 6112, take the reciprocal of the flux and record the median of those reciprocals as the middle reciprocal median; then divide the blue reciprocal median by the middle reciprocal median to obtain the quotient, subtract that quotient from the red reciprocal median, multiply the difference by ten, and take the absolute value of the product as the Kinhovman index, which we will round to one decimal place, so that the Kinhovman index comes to 4.3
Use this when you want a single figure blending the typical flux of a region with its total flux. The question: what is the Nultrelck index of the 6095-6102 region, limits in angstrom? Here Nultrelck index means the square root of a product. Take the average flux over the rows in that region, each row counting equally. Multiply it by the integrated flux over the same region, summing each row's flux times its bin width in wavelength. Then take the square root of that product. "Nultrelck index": 1.89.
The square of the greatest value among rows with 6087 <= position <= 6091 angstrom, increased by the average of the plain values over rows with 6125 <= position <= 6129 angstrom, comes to 1.18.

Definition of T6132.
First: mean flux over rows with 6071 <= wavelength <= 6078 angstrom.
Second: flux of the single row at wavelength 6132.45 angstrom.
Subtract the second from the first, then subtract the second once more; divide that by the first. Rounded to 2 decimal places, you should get -1.06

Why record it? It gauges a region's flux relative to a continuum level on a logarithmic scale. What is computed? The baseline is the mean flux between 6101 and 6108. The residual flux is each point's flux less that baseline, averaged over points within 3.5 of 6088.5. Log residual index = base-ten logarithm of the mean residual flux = -1.55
